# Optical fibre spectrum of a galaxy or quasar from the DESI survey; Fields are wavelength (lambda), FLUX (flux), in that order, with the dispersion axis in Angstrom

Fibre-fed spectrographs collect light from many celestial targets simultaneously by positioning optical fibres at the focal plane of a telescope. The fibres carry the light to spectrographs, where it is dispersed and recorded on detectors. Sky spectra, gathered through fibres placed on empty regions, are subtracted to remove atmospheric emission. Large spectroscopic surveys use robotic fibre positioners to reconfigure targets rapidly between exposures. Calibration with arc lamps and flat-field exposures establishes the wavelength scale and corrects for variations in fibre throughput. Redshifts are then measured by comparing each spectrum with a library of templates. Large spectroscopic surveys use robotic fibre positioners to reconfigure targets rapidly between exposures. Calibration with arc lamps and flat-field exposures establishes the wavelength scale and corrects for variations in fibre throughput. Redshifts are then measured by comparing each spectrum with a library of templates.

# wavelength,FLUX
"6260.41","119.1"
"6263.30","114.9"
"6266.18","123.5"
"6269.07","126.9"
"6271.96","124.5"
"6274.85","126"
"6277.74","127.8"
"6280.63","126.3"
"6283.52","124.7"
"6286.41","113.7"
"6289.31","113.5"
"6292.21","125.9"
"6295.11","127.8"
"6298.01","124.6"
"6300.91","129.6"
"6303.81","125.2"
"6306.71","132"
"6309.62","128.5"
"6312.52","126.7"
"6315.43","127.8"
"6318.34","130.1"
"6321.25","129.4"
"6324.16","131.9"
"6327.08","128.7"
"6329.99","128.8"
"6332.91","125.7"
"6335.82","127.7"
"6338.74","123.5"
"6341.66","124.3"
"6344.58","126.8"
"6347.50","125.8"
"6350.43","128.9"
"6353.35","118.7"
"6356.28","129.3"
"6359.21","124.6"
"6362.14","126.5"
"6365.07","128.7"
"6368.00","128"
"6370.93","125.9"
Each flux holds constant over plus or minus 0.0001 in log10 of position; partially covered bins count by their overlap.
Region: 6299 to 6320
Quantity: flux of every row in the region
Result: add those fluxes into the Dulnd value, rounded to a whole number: 900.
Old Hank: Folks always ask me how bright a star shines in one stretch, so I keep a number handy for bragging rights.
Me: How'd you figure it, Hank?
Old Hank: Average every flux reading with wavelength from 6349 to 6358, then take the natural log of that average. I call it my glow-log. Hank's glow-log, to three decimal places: 4.833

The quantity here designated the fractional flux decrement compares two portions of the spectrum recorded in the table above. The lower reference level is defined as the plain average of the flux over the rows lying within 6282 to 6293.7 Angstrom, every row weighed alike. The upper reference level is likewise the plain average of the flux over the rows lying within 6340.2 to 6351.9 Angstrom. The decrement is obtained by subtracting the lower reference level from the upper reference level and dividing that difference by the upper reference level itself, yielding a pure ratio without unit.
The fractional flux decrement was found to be 0.055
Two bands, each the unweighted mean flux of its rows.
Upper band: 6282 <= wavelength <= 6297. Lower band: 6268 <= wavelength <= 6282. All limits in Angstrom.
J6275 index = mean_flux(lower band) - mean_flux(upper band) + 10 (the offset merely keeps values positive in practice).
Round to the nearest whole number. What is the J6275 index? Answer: 15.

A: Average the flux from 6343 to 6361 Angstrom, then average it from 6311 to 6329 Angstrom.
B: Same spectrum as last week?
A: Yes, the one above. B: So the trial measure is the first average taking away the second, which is -3.4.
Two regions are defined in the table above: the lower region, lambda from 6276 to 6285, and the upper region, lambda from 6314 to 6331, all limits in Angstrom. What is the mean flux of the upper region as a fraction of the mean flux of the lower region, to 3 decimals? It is 1.025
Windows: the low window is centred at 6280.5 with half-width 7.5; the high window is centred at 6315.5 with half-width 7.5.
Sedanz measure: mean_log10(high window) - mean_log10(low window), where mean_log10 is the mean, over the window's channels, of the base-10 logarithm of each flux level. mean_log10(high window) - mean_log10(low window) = 0.017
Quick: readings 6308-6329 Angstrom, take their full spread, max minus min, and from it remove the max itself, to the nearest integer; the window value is -127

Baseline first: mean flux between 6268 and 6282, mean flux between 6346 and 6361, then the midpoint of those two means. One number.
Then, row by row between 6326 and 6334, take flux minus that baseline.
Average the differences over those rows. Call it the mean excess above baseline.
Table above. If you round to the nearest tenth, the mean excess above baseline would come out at 1.9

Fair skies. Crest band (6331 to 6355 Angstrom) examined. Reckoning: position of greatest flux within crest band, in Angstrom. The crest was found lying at 6350.43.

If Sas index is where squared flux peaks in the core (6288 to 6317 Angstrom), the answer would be 6306.71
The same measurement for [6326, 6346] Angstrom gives 6329.99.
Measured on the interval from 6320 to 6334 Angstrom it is 6324.16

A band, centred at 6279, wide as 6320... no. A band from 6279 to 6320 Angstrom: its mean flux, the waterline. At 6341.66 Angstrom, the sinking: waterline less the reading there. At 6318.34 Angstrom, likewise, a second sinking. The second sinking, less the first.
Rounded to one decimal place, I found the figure -5.8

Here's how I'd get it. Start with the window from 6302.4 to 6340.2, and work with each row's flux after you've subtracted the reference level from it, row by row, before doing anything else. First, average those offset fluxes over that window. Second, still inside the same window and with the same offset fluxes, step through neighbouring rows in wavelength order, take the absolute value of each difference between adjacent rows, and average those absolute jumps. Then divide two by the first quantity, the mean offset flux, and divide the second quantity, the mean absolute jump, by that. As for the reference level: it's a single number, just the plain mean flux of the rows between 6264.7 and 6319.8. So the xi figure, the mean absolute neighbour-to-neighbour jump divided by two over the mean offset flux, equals 3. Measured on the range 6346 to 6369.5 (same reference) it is 2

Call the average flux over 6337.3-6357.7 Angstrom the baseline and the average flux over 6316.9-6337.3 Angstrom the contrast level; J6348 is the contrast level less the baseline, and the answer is 4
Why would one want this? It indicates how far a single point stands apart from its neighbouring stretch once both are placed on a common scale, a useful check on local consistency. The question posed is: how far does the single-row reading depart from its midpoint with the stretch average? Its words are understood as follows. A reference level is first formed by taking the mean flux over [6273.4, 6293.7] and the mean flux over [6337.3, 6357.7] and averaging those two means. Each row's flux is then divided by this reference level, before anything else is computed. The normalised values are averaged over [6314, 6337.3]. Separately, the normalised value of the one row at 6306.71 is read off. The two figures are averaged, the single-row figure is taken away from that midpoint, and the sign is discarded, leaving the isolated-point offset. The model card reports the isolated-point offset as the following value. 0.013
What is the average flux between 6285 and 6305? 122.9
